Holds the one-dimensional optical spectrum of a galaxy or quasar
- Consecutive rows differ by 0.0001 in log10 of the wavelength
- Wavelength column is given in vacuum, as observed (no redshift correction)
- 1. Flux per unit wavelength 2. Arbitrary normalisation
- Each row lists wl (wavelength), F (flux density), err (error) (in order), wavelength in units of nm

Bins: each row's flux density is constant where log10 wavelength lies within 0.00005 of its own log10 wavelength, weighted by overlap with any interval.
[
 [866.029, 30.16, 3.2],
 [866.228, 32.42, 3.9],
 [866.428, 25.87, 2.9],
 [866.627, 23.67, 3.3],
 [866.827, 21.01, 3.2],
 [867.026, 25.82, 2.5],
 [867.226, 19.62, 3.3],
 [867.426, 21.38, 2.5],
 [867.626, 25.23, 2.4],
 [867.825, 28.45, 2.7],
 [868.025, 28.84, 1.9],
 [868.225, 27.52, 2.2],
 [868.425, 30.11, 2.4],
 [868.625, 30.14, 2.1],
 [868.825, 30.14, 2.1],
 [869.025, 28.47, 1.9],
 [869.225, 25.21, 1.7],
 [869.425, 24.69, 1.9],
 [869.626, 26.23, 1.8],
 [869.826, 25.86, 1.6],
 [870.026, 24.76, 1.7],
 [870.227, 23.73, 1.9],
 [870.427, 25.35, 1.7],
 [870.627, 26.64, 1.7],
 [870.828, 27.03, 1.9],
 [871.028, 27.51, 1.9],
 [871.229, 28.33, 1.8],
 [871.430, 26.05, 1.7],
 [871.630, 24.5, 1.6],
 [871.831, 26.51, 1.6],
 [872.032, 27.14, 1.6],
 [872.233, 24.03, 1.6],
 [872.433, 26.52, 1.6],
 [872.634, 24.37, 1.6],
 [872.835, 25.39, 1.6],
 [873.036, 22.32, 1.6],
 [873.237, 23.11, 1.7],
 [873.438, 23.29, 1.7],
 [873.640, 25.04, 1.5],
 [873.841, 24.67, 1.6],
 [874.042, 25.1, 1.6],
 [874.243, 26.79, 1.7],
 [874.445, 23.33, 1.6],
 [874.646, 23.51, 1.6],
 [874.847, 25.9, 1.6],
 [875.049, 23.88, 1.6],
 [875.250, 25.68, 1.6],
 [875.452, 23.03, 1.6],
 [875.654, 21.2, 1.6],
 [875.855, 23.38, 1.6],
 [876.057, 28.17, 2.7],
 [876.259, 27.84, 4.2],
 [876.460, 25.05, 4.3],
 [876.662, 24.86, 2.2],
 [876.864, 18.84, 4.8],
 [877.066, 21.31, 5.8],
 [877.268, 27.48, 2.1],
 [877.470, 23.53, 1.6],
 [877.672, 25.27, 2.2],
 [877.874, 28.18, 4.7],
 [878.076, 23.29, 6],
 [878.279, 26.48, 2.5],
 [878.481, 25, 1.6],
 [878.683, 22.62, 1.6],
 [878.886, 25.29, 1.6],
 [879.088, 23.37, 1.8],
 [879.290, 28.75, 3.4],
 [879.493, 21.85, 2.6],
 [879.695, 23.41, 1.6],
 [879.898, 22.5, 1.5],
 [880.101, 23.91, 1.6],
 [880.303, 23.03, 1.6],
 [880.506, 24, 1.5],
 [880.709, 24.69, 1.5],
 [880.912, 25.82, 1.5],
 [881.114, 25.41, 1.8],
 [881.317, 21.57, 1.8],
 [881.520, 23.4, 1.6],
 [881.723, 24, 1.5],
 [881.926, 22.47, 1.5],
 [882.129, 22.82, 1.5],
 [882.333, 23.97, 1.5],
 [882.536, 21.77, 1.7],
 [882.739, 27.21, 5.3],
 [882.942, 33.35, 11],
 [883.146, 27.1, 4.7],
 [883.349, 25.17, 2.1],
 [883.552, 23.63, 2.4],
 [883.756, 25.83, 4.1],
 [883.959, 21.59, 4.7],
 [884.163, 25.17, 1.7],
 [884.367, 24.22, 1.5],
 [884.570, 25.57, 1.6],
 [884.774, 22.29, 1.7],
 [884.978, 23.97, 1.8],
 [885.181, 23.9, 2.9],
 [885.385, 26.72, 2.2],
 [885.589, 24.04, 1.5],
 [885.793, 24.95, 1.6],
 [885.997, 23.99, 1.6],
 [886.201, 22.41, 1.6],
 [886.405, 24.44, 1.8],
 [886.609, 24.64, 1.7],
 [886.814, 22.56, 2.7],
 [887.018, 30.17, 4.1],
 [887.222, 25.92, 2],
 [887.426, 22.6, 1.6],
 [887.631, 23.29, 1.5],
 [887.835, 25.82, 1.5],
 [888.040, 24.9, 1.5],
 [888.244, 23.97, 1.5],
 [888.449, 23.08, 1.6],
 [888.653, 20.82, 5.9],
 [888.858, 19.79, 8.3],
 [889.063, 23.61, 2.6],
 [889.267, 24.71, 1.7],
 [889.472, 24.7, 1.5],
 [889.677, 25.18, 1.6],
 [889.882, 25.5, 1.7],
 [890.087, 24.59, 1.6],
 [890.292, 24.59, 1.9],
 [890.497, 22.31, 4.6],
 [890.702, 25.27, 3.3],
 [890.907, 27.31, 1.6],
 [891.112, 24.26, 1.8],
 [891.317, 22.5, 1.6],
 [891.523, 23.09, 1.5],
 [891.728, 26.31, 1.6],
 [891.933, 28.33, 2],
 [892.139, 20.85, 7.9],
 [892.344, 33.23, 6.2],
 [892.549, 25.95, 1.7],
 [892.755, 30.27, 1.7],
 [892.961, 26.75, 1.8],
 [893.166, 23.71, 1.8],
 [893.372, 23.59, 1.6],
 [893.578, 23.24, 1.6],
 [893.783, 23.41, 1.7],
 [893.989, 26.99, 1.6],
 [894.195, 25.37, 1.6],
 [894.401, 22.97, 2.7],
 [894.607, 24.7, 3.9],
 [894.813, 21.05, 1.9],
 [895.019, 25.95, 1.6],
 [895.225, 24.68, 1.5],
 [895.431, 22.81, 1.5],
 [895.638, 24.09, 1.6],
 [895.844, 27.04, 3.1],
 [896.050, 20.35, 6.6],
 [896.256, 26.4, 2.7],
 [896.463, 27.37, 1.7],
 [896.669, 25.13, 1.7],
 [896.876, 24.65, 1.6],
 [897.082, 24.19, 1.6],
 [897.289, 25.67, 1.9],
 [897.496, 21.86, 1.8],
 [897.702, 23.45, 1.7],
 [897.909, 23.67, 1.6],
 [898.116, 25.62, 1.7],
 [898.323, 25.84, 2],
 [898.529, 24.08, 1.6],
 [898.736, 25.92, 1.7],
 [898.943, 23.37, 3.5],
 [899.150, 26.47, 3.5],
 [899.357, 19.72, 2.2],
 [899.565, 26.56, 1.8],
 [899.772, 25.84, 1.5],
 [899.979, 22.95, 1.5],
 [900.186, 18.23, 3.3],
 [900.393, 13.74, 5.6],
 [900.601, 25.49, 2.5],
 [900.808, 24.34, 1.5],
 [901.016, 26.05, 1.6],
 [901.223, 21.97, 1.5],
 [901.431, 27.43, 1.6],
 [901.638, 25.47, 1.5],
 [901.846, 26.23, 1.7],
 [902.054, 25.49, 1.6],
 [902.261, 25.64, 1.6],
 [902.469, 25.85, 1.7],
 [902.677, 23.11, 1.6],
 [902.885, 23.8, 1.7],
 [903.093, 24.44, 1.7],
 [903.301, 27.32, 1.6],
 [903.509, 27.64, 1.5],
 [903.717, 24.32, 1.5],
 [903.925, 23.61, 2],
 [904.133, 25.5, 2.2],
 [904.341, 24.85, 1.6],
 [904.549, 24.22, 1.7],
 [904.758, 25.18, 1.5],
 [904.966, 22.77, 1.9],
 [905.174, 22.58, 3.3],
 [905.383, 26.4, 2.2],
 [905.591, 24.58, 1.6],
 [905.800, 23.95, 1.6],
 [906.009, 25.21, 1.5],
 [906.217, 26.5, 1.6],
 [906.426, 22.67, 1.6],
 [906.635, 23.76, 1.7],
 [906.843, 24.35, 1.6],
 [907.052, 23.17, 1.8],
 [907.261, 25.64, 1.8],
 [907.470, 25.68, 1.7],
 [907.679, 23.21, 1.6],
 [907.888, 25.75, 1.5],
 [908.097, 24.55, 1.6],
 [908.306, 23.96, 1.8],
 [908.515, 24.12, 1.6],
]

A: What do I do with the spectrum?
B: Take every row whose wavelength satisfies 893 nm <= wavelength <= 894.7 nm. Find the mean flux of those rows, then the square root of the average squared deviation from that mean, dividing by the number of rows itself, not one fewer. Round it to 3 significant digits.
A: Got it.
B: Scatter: 1.28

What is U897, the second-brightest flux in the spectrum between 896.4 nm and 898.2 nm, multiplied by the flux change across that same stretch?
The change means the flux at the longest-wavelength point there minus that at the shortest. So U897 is -45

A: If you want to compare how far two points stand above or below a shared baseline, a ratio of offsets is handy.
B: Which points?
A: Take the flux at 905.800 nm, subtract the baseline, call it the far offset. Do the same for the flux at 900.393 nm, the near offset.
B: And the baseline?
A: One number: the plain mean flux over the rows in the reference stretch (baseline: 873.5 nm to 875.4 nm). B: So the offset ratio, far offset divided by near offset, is 0.1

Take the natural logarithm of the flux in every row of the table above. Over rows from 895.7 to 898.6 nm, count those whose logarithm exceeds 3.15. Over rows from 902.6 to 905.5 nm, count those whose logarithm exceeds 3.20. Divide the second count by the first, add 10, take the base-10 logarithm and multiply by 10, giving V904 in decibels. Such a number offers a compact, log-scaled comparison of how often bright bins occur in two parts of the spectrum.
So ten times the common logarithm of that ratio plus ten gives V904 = 10.2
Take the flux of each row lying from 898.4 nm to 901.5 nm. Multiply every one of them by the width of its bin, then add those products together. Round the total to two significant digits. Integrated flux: 73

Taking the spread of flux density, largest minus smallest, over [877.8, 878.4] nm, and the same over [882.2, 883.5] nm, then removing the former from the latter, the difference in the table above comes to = 6.7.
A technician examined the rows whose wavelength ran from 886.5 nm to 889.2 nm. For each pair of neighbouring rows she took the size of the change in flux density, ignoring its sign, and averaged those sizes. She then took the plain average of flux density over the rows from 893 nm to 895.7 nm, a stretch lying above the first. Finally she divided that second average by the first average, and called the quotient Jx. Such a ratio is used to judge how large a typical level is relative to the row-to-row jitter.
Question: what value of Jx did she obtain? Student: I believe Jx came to 10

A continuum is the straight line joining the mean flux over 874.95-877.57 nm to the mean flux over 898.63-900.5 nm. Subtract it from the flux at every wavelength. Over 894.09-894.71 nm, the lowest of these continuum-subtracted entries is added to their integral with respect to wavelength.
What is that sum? 1.0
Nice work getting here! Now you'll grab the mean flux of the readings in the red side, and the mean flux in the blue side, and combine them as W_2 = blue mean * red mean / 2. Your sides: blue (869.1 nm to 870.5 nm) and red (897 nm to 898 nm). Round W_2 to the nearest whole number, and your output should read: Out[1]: 299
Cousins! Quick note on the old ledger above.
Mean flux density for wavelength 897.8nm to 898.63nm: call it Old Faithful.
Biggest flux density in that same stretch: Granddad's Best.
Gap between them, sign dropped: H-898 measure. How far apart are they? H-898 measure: 1.04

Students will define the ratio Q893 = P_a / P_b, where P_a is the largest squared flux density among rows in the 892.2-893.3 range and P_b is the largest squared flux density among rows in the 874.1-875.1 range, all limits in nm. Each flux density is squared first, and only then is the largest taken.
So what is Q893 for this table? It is 1.5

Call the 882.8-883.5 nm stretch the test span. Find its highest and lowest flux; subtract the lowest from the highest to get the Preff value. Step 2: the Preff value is 8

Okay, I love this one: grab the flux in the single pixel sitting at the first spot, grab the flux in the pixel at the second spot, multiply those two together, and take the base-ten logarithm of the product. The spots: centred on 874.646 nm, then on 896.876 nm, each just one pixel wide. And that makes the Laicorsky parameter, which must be 2.76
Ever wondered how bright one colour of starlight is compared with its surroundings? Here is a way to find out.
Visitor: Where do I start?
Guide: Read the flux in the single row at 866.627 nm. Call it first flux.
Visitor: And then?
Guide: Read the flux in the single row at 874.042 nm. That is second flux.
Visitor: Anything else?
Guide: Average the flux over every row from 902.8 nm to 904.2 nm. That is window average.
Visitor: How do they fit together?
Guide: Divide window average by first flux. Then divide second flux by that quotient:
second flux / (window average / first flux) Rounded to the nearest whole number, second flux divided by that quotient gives 24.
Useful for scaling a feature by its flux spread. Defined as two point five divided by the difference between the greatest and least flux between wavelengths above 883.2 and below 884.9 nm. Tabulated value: 0.59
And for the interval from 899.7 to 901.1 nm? 0.20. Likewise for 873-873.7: 0.92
